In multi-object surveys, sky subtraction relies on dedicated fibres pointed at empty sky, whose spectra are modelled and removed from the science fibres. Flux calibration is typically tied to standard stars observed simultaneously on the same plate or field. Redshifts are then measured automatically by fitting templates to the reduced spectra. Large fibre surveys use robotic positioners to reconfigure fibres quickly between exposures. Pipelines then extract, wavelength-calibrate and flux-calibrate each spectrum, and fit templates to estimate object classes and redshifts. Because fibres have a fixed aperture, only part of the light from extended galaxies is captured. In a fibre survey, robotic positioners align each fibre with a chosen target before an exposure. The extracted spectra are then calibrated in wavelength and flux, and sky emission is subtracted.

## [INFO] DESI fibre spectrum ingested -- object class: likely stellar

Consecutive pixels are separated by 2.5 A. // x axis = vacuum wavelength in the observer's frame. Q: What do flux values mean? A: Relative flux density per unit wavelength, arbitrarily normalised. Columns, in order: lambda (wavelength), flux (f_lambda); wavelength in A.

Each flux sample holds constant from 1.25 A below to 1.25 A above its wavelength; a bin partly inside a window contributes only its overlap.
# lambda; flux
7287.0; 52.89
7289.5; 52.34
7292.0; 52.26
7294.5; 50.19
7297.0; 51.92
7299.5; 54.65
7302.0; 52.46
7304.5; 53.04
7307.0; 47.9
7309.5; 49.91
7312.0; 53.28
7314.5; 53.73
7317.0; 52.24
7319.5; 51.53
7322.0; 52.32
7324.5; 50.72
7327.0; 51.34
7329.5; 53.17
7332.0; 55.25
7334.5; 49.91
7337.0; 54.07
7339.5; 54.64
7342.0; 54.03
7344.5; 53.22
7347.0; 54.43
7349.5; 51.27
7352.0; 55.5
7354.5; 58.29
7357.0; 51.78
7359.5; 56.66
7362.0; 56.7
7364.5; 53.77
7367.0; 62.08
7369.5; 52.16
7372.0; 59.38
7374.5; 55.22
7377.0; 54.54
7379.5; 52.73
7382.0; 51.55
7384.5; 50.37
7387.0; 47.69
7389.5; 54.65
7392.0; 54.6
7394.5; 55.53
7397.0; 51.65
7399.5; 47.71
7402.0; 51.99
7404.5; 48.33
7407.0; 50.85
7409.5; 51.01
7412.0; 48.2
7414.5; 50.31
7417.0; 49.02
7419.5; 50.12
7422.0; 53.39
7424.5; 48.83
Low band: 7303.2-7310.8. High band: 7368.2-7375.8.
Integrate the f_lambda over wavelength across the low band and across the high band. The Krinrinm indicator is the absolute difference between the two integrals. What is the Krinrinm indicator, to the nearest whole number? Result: 40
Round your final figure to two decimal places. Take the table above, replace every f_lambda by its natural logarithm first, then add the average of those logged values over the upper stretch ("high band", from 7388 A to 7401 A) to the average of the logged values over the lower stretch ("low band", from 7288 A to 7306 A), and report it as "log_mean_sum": 7.92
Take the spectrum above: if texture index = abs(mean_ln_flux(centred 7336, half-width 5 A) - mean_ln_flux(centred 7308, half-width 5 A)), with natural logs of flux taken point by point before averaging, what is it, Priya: 0.047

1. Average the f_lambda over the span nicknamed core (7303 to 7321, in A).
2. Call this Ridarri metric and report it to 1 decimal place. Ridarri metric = 51.7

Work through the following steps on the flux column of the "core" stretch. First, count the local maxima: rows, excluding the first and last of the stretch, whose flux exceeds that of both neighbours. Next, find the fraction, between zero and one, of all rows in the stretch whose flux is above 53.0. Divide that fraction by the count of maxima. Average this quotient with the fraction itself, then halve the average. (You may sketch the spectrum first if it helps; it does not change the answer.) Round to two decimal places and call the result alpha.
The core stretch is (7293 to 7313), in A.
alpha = 0.14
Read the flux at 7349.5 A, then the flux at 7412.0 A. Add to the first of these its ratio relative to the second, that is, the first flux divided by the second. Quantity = 52.3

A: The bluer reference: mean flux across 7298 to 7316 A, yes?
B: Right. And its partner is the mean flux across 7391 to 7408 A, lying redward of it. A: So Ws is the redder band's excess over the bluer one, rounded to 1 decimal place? -0.6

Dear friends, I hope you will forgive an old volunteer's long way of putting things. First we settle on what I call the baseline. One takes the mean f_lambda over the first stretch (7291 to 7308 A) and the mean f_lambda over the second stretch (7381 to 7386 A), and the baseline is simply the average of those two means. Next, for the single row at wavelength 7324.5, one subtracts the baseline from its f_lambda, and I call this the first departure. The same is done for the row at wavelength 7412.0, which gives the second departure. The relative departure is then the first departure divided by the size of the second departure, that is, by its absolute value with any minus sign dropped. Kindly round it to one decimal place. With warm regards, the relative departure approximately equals -0.2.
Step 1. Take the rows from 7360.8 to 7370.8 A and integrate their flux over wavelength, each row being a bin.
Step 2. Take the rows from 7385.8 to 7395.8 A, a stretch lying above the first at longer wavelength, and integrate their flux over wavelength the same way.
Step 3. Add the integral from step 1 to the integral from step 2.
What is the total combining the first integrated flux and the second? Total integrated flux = 1093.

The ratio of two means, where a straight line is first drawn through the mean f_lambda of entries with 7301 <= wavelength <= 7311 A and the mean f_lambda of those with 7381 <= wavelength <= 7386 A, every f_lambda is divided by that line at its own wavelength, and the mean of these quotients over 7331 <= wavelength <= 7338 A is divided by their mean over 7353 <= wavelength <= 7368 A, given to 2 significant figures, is 0.94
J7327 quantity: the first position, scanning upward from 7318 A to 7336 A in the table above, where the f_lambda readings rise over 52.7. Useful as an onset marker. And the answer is 7329.5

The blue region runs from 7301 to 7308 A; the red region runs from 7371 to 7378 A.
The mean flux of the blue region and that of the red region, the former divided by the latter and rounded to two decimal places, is 0.91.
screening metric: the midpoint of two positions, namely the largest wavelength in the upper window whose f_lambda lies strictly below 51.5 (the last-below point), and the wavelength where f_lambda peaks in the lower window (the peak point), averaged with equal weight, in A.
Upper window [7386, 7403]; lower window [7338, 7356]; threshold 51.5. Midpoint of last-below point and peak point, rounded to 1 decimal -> 7377.0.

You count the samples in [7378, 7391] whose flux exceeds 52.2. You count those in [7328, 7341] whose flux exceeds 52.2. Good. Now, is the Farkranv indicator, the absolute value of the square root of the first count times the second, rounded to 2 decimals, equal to 2.83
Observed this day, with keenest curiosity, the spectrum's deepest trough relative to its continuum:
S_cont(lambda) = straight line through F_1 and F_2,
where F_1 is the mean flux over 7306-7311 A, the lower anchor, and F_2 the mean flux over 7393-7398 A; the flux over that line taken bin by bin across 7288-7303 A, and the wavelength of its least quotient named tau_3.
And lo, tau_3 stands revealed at 7294.5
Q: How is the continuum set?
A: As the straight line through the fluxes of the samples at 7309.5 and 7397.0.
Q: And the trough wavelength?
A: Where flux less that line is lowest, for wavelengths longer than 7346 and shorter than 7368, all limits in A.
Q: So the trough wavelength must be 7349.5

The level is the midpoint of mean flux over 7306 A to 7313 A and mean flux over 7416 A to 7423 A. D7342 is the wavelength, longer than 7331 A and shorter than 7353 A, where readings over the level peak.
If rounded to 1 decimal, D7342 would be 7352.0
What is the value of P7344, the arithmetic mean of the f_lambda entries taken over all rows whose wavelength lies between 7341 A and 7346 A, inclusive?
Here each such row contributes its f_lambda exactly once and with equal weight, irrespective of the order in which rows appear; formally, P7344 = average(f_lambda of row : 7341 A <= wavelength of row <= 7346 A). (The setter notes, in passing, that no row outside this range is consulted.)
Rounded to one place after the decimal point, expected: 53.6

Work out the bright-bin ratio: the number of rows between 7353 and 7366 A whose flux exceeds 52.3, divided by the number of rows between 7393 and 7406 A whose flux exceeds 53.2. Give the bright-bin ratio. 4.0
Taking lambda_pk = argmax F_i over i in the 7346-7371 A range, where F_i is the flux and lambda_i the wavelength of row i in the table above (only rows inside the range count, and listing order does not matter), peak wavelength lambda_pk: 7367.0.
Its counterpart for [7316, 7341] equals 7332.0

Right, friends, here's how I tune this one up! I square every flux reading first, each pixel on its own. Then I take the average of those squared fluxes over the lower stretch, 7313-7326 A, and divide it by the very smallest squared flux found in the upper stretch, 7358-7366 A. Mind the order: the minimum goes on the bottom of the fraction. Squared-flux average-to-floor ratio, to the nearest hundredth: 0.94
